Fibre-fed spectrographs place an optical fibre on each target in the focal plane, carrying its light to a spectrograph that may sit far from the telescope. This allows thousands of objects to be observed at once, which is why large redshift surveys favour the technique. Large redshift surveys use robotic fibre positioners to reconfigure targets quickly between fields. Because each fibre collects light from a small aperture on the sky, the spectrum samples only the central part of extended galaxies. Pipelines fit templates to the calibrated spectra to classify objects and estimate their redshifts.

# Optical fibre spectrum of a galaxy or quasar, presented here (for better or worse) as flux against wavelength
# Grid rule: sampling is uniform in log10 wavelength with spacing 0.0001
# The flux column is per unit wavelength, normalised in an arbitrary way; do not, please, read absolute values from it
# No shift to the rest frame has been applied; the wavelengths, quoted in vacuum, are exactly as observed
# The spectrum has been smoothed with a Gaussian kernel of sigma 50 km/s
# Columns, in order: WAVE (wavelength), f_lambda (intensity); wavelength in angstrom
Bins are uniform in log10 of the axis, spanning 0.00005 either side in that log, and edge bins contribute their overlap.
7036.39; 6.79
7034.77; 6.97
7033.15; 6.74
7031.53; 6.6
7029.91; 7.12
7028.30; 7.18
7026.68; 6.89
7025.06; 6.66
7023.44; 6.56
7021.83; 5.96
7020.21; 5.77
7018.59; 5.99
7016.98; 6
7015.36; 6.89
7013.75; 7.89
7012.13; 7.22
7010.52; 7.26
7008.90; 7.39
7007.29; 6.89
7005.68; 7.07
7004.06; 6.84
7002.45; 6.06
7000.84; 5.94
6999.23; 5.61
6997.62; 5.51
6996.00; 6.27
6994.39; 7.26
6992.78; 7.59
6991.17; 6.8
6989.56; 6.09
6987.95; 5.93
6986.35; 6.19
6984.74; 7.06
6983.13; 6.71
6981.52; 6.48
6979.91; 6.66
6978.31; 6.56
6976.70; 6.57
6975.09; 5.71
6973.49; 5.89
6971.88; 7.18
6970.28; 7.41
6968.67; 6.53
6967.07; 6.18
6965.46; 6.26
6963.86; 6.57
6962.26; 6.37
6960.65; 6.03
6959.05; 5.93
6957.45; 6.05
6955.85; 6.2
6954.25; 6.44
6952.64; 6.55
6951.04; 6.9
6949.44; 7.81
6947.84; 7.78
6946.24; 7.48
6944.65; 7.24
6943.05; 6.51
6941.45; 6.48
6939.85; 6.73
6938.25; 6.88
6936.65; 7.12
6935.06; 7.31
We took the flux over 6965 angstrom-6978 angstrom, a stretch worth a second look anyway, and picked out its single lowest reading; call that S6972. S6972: 5.71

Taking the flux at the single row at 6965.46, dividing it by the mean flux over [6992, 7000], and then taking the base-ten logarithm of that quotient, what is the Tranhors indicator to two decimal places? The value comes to -0.01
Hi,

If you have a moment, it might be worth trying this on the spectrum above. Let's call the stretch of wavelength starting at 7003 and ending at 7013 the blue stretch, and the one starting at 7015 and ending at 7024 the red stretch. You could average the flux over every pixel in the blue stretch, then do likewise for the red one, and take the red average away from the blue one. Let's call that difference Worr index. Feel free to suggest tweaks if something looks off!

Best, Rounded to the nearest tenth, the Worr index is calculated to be 0.9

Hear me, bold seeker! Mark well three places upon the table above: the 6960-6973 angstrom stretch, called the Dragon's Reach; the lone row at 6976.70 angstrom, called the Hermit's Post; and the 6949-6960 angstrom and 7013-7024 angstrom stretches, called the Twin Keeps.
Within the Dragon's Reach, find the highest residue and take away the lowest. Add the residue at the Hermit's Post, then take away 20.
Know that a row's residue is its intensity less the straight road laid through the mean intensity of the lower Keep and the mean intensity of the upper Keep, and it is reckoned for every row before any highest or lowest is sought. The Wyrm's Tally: -18.5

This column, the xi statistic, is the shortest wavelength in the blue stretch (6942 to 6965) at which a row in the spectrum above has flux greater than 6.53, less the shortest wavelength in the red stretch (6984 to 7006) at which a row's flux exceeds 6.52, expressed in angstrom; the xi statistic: -40.1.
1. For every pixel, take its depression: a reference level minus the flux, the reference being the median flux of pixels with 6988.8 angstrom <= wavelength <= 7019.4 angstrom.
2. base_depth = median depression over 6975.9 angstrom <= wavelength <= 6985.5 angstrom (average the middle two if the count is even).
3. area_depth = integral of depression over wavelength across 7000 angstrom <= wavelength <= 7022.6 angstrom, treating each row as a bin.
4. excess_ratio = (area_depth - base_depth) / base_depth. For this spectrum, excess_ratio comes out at 18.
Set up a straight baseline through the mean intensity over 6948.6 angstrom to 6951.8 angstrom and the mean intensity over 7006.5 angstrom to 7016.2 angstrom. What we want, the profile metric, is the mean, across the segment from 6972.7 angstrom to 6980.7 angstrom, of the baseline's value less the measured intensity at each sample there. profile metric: 1.0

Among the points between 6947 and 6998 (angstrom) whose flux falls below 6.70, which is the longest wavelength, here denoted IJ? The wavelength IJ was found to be 6997.62 angstrom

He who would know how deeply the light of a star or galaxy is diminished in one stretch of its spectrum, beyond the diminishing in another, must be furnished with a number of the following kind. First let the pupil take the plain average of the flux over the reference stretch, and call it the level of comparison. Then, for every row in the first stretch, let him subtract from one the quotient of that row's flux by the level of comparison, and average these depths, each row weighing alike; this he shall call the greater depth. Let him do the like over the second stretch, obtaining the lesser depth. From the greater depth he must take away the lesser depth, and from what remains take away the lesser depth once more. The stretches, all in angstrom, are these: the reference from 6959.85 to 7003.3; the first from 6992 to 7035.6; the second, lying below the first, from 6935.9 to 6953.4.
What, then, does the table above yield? 0.15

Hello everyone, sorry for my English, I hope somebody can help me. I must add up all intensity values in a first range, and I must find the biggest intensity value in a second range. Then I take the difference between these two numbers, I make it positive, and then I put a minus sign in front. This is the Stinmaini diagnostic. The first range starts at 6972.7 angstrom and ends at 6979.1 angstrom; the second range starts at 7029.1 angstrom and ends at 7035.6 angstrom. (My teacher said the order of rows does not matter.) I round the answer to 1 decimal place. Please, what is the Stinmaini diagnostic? -17.6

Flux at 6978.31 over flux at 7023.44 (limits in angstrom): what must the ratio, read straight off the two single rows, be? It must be 1.00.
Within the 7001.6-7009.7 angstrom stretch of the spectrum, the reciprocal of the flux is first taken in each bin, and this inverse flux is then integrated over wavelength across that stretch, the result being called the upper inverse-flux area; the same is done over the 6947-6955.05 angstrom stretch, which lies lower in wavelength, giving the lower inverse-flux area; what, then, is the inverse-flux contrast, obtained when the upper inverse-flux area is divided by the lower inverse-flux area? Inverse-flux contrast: 1.04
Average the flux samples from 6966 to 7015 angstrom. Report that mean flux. 6.6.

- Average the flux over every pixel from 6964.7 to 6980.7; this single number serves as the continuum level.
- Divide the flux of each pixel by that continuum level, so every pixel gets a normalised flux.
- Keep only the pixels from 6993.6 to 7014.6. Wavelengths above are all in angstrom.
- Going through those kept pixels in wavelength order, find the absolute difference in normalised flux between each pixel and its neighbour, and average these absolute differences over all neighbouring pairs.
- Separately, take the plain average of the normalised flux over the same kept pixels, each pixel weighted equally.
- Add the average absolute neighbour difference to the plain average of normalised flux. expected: 1.09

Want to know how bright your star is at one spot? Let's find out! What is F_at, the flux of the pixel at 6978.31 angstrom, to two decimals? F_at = 6.56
